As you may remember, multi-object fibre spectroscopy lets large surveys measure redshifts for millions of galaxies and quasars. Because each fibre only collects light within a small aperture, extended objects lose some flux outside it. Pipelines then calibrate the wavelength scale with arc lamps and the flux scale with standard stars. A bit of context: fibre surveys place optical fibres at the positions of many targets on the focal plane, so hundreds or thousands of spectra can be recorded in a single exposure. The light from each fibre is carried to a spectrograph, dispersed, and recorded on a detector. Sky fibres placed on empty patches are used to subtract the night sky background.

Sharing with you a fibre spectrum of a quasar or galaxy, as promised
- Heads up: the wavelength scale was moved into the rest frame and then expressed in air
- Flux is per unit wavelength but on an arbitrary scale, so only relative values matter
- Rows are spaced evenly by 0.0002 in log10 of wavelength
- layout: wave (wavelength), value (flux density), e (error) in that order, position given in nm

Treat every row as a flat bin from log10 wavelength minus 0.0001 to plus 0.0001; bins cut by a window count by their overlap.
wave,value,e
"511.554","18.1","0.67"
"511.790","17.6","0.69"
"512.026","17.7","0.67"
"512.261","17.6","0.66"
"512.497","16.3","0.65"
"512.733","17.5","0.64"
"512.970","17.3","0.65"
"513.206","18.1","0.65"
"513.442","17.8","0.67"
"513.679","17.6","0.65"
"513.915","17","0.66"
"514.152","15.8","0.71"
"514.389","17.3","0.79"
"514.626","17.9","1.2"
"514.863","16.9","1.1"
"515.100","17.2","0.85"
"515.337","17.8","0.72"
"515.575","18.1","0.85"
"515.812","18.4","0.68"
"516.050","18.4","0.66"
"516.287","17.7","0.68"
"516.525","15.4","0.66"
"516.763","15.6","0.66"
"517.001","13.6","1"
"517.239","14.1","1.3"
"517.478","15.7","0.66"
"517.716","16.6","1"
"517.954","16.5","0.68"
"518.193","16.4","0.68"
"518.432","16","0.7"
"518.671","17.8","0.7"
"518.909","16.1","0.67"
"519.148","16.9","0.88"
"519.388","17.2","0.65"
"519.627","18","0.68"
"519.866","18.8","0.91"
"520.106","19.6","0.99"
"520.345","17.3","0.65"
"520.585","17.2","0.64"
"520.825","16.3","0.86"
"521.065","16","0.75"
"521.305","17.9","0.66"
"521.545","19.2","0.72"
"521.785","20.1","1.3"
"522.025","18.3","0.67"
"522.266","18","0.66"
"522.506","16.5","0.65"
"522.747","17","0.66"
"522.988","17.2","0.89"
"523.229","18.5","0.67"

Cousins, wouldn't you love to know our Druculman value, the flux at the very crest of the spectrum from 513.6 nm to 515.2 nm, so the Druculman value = 17.9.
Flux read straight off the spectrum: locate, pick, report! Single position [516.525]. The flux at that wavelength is 15.4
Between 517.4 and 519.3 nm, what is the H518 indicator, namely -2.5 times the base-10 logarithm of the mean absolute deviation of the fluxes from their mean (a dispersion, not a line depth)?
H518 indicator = 0.9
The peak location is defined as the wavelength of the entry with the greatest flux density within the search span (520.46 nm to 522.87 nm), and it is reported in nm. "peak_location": 521.785 nm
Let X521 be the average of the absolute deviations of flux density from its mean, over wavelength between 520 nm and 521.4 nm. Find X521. 0.91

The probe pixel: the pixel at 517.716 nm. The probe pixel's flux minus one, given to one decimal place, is 15.6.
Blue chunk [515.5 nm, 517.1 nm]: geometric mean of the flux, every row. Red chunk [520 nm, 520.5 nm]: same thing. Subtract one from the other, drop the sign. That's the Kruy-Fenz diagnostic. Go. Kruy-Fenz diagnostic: 1.77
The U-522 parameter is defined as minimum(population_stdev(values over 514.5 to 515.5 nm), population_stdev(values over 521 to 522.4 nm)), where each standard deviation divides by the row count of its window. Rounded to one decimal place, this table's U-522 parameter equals 0.4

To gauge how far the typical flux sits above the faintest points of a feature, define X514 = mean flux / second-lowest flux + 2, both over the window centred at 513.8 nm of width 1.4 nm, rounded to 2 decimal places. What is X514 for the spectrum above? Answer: 3.02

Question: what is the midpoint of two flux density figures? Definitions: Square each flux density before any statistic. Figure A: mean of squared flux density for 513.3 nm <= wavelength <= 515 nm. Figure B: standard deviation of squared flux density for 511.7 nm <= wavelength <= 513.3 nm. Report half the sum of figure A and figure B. 157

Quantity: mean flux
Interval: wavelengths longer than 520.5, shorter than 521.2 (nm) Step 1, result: 16.5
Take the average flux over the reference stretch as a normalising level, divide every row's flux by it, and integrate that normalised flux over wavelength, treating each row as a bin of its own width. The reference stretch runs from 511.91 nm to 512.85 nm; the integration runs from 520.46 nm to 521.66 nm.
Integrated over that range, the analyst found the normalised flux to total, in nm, 1.2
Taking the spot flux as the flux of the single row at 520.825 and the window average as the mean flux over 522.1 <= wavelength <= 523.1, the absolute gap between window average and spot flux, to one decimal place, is 0.9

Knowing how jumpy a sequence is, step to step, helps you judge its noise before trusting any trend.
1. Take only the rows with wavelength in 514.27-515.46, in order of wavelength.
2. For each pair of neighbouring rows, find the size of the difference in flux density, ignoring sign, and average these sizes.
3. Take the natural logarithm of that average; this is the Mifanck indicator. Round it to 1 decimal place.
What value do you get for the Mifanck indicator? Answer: -0.5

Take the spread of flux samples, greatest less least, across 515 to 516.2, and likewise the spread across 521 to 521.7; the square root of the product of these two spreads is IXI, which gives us 2.0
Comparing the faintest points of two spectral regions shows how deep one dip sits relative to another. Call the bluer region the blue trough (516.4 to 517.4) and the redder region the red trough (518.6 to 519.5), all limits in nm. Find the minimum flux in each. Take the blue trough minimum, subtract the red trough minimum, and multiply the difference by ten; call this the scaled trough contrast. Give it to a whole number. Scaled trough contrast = -25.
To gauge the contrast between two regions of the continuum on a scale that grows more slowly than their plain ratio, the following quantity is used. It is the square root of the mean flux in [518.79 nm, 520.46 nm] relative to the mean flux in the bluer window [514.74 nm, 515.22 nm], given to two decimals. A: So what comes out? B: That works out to 1.02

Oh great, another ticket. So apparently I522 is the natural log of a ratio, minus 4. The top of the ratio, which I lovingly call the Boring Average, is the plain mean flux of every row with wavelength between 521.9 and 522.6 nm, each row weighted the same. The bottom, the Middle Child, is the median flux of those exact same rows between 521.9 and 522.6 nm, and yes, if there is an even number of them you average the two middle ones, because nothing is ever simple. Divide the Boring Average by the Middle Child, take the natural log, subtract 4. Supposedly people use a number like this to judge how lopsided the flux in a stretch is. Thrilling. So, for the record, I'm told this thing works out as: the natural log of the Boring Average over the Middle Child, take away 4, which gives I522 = -4.02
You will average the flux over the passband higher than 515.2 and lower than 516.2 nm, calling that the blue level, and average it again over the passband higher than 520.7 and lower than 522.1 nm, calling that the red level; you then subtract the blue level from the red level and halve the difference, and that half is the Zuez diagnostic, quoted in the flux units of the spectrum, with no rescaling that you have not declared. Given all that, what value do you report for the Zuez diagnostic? -0.1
